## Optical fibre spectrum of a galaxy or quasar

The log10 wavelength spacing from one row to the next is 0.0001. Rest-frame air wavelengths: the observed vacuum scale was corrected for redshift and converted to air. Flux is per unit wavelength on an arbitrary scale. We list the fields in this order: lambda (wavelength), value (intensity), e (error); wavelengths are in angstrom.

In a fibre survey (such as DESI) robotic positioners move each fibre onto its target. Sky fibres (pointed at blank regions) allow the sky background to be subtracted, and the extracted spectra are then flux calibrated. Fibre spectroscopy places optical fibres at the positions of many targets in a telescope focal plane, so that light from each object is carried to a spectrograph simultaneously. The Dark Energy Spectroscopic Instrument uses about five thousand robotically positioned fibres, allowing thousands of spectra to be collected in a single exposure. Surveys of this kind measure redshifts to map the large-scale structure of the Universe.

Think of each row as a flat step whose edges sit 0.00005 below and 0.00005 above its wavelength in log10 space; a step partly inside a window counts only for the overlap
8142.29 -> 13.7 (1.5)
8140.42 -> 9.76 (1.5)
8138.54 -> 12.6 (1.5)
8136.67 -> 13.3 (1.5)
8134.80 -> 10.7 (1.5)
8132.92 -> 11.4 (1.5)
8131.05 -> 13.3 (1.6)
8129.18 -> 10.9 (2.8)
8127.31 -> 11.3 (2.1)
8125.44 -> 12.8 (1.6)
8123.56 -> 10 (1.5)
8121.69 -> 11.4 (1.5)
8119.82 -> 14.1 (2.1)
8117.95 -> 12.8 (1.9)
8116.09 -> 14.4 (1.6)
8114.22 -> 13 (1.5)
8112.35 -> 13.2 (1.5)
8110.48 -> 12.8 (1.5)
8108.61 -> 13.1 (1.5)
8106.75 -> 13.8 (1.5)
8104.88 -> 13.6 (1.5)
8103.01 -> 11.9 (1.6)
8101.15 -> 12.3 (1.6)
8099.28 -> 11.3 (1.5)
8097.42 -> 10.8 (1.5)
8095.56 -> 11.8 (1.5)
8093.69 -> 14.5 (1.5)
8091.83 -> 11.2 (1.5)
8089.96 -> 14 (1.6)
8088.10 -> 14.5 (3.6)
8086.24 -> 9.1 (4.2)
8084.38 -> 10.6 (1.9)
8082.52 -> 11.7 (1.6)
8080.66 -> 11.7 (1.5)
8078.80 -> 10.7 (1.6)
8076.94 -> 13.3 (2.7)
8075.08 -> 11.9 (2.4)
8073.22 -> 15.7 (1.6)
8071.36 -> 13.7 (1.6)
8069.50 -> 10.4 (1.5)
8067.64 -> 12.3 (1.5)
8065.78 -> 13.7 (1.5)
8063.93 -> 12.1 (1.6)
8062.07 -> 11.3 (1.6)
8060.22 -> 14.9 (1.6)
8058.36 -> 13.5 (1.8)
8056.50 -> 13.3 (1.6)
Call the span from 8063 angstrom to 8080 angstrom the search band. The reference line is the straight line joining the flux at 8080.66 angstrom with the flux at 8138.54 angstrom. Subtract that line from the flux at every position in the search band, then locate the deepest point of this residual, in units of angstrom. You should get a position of 8069.50 angstrom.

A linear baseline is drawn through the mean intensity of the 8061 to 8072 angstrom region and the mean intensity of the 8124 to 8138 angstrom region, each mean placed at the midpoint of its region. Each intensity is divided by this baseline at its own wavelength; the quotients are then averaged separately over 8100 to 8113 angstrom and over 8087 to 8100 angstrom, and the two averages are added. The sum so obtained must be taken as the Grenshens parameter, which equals 2.11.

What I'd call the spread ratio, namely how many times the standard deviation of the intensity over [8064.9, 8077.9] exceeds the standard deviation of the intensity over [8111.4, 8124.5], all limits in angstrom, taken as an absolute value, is 1.1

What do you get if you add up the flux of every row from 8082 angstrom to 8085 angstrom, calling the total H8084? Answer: 22.3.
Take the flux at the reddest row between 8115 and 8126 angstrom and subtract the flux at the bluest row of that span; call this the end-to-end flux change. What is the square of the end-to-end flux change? 2.6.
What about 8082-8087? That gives 6.8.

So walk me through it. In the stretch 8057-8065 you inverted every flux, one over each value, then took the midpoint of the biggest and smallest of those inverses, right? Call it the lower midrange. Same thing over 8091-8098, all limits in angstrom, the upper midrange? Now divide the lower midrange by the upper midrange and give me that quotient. 0.96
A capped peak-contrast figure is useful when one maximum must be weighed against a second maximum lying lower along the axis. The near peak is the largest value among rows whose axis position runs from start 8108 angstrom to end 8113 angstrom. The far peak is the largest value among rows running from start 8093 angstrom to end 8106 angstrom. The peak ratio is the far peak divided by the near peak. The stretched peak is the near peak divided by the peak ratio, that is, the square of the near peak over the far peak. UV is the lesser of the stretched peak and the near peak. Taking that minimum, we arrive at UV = 12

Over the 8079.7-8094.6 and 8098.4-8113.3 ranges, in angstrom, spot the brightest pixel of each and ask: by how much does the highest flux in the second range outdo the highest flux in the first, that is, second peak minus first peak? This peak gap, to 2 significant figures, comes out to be -0.70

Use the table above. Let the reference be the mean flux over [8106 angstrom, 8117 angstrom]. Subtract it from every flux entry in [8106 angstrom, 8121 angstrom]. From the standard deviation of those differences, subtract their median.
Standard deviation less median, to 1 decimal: 0.8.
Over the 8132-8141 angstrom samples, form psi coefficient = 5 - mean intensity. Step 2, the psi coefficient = -6.6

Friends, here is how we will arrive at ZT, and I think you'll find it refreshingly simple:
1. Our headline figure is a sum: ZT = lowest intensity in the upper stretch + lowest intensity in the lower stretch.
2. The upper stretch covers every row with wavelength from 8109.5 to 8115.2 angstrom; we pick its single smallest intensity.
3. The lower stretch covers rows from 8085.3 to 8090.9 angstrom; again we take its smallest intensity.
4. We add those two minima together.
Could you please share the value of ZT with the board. 21.9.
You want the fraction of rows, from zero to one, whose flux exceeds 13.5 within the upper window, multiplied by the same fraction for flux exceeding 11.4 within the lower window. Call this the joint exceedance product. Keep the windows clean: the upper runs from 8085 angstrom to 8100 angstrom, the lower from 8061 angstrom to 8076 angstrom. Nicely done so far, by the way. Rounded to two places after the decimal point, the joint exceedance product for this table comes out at 0.28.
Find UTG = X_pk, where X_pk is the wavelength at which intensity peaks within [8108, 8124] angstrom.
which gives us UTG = 8116.09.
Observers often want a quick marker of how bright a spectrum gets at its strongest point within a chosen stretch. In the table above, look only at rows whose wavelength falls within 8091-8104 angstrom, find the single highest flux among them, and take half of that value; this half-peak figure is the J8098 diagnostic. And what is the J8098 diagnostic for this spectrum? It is 7.25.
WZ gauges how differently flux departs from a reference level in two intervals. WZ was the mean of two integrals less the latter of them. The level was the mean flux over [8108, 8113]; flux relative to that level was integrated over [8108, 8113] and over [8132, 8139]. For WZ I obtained 4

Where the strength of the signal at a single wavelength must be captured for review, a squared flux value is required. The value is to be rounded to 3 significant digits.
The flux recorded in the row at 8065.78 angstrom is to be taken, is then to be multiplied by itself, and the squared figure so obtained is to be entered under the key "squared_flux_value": 188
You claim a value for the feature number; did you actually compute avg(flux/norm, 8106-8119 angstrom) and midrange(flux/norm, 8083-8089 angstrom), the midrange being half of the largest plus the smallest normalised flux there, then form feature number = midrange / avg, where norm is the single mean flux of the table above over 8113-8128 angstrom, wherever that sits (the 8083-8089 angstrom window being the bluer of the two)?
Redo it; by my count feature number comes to 0.89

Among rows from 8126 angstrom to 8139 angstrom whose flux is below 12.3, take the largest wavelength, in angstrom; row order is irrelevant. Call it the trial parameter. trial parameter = 8134.80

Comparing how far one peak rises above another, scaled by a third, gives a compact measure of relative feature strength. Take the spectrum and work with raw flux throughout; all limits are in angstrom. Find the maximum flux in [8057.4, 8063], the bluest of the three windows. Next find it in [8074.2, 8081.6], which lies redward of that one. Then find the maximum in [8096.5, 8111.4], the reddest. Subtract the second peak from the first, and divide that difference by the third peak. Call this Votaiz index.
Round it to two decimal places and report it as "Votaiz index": 0.12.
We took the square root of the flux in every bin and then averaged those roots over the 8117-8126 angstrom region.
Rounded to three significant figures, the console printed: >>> 3.49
